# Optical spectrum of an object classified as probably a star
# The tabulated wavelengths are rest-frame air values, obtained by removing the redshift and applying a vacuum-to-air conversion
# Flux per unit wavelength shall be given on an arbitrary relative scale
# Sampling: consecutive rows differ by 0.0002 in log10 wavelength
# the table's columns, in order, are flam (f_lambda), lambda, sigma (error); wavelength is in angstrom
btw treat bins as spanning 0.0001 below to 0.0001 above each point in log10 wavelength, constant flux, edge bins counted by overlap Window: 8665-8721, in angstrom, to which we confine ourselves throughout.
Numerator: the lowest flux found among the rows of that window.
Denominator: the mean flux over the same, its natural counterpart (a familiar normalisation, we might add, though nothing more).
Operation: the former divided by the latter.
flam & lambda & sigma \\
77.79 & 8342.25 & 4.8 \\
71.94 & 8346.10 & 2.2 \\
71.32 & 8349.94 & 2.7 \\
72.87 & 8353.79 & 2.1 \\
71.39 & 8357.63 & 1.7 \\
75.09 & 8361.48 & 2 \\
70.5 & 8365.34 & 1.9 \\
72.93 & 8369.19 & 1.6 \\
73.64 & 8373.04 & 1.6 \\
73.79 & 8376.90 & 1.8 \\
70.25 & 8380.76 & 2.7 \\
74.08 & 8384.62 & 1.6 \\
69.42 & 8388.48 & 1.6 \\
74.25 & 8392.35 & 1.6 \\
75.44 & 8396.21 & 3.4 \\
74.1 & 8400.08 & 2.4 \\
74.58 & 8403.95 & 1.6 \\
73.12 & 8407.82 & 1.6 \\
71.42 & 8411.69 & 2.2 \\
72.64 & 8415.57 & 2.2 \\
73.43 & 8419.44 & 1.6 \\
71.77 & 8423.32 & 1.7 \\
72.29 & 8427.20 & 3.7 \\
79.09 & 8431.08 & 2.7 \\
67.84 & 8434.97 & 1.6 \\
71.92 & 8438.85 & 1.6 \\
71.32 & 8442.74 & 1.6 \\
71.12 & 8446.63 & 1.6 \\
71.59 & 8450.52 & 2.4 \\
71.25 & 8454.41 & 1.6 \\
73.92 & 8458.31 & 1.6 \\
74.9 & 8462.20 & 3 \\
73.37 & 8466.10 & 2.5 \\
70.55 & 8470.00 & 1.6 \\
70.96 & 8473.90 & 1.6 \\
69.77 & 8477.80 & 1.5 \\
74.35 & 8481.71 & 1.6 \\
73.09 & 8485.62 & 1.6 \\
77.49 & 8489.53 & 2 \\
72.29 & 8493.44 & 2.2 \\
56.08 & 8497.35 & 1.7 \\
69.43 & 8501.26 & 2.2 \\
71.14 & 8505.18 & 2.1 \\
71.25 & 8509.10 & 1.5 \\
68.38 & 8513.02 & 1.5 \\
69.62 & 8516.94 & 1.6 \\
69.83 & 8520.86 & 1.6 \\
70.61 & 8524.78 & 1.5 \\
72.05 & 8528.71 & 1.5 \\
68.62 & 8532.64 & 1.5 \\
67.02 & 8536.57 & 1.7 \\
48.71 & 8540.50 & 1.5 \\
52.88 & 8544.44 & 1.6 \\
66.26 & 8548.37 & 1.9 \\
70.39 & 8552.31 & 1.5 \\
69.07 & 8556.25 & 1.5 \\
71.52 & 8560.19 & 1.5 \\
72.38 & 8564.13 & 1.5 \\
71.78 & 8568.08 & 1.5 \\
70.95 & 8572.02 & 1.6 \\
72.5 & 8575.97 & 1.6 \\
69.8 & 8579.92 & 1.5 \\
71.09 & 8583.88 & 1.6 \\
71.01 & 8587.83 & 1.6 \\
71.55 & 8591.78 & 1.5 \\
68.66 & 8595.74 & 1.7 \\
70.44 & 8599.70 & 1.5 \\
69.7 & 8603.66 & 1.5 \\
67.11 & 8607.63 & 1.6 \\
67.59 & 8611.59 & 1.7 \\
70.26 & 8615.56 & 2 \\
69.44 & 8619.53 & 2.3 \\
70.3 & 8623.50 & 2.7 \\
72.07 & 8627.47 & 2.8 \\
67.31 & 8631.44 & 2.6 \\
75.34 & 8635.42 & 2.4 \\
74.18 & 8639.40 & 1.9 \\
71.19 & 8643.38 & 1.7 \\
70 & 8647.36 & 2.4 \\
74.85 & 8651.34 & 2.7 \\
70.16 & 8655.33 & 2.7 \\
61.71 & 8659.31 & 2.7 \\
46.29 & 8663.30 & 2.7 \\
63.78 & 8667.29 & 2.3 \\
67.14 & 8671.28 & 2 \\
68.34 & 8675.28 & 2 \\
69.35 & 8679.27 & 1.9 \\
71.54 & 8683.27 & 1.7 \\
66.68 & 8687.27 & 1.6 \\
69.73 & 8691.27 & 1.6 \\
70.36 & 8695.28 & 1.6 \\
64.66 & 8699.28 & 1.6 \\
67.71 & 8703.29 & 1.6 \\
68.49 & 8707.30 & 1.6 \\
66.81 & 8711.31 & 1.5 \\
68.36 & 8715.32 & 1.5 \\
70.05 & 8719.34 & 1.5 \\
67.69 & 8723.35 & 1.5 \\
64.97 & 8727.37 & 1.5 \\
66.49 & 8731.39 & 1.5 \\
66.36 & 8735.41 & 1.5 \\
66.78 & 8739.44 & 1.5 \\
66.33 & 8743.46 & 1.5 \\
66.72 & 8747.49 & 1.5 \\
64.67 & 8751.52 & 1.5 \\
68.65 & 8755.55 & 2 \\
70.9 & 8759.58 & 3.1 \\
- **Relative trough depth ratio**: 0.94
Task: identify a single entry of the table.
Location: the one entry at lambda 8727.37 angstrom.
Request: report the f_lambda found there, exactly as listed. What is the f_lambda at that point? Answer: 64.97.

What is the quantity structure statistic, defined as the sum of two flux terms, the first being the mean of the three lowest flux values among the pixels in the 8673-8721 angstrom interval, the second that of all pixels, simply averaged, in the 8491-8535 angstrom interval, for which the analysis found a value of 135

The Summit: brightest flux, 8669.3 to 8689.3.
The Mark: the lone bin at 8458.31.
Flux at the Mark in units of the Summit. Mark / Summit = 1.03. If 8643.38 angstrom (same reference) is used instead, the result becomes 1.00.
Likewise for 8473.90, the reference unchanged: 0.99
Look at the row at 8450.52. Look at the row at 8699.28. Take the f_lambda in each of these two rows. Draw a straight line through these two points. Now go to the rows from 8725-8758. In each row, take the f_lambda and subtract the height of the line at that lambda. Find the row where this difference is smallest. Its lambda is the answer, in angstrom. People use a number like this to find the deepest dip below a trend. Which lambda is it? 8727.37 angstrom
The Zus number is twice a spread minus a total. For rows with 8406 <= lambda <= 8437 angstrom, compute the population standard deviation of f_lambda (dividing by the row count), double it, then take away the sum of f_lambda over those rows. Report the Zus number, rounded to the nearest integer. -576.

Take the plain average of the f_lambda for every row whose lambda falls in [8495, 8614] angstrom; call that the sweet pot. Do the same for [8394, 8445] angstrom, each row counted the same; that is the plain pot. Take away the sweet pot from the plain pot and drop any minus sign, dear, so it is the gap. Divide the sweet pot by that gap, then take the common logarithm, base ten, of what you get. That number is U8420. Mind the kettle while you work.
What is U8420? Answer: 1.16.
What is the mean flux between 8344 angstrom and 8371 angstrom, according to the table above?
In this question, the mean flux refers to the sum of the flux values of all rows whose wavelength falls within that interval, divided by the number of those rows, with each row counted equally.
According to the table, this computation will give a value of 72.3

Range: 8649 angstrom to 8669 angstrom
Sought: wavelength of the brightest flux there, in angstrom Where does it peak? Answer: 8651.34 angstrom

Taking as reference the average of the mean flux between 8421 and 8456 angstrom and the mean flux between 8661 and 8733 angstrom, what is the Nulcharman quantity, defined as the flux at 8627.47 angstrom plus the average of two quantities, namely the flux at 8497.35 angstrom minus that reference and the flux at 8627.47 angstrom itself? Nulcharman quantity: 101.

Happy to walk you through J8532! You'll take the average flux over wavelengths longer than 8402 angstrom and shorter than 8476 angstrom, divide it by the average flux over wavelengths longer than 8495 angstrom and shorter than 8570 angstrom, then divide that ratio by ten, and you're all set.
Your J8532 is 0.108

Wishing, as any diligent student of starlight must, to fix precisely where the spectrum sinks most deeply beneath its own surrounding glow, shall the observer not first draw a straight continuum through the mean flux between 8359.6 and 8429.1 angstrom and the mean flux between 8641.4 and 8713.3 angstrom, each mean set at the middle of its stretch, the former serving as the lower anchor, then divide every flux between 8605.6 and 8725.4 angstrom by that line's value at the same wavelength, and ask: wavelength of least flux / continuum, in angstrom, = 8663.30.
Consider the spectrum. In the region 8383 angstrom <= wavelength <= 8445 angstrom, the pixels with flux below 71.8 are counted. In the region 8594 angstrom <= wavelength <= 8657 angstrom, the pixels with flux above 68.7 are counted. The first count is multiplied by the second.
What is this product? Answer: 60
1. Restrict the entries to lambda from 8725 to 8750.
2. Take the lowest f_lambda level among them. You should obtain 64.97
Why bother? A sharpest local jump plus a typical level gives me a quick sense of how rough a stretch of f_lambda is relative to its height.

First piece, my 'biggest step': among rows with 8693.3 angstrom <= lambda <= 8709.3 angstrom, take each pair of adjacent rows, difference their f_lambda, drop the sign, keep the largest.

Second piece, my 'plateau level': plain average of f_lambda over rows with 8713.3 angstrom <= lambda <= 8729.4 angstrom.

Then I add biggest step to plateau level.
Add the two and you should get 73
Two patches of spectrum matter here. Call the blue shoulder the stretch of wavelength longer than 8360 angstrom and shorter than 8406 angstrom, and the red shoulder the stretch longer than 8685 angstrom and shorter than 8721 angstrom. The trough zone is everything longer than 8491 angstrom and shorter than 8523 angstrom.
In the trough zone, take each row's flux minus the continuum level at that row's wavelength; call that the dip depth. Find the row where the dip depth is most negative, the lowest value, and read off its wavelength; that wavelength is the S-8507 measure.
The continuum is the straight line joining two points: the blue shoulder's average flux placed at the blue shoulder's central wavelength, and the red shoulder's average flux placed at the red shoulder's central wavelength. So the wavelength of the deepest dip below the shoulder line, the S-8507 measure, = 8497.35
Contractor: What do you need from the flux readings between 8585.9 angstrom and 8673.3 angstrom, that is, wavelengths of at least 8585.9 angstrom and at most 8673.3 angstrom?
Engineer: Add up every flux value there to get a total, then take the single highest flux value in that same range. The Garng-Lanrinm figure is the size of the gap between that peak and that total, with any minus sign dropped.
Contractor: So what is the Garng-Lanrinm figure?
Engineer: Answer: 1435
